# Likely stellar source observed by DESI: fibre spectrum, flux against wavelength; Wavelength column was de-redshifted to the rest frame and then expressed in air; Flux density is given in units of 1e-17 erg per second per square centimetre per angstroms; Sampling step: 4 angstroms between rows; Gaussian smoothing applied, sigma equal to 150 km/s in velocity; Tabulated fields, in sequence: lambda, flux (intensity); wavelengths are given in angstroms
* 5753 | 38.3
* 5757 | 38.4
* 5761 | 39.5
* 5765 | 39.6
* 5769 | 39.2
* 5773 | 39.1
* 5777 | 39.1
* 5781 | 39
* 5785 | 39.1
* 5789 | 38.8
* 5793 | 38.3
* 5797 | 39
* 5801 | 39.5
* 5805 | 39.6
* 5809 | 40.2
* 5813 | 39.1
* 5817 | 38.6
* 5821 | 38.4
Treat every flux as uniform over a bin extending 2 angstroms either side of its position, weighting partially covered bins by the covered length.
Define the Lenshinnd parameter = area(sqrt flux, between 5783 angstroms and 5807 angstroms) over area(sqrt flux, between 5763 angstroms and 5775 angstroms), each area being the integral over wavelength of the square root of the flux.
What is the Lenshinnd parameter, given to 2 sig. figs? 2.0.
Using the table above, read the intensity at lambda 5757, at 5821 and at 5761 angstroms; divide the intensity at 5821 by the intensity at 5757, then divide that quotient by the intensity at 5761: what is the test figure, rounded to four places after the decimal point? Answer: 0.0253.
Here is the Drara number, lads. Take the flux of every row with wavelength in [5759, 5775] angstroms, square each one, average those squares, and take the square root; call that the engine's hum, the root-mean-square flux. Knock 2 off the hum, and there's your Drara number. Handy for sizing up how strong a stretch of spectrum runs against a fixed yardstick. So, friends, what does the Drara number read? 37.4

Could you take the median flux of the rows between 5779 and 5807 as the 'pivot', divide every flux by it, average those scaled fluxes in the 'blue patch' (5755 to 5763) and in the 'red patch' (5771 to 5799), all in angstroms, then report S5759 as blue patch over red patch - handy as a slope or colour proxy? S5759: 1.00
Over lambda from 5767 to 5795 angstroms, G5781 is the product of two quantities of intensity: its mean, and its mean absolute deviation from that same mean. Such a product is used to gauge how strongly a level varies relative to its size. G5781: 8.7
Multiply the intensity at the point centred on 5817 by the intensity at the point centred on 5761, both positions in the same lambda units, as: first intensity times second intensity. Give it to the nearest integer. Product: 1525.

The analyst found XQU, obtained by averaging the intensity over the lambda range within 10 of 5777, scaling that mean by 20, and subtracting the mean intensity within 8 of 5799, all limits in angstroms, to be 743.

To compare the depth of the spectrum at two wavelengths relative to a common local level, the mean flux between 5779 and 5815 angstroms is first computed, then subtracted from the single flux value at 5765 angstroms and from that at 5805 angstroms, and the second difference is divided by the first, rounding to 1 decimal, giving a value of 1.0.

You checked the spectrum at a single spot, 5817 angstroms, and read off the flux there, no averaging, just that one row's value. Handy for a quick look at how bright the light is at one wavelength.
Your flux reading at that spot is 38.6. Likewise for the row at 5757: 38.4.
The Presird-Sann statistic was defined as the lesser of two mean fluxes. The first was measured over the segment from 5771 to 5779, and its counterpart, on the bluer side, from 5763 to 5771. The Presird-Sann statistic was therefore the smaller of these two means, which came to 39.1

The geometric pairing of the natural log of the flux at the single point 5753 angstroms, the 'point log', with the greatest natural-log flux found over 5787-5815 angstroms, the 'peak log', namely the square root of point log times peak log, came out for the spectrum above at 3.67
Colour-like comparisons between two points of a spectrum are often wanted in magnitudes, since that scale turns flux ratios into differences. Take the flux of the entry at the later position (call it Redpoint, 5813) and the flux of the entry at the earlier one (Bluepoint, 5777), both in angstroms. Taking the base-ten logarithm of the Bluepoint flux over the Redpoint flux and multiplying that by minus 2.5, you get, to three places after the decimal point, 0.000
